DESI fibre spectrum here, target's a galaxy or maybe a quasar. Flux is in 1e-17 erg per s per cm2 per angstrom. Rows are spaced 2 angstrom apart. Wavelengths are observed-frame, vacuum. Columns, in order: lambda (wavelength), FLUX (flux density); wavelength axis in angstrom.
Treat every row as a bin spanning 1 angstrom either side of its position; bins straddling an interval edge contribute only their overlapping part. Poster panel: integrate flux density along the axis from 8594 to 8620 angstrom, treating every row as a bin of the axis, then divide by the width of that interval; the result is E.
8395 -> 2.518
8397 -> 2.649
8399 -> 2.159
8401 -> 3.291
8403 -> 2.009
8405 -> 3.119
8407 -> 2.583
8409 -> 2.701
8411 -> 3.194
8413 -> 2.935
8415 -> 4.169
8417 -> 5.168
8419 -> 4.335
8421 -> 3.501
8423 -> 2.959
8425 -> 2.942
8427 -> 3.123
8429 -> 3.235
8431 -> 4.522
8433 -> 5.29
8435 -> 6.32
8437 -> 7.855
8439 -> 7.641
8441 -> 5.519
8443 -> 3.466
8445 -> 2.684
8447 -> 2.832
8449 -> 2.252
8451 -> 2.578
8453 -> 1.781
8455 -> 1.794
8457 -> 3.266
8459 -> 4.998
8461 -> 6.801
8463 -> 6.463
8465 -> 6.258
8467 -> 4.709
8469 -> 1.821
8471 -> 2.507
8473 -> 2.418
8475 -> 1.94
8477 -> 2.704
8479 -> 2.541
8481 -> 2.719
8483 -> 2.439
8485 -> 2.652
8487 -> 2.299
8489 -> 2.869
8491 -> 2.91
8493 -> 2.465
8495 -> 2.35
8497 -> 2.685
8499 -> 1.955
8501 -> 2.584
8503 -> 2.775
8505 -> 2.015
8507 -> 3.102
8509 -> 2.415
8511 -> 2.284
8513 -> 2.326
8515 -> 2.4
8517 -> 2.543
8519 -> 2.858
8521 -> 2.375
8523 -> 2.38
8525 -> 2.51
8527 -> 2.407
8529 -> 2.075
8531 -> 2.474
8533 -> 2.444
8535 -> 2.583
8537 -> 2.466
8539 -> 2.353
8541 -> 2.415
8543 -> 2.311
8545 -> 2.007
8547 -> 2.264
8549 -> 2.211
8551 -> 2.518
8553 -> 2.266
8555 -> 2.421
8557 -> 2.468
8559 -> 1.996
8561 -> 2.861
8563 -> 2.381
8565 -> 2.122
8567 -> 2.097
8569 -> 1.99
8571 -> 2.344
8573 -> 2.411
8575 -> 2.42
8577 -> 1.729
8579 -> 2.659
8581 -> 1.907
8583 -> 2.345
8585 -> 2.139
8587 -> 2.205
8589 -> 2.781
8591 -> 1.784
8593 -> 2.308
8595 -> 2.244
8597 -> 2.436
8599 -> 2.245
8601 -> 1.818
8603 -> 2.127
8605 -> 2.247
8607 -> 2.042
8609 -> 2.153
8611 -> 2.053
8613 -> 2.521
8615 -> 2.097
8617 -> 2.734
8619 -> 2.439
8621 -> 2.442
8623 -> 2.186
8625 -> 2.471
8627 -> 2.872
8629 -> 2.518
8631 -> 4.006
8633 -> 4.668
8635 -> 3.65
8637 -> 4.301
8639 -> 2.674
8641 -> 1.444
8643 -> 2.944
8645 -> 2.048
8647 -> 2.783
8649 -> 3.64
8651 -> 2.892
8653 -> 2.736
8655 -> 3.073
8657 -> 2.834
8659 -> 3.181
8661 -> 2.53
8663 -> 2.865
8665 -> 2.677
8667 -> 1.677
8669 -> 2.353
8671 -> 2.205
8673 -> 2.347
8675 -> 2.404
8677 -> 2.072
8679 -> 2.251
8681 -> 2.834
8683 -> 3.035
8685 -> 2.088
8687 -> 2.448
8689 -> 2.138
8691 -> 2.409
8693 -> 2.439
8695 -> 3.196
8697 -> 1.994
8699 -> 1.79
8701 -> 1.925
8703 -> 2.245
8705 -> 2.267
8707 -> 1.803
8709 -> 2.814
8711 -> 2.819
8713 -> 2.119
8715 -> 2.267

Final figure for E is 2.2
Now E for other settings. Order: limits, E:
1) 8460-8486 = 3.5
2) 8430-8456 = 4.2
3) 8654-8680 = 2.5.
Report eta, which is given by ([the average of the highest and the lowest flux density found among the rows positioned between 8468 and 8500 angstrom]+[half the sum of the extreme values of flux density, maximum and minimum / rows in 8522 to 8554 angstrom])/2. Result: 2.33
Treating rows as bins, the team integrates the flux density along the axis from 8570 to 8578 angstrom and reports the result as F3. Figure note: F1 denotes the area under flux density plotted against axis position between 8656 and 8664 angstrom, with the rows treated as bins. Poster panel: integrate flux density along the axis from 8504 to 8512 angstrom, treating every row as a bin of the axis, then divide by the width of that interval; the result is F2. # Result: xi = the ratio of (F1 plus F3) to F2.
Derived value 16.6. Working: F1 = 22.8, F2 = 2.45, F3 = 17.8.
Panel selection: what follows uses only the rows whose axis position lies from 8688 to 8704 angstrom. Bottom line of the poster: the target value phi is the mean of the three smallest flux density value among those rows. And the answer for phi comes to 1.9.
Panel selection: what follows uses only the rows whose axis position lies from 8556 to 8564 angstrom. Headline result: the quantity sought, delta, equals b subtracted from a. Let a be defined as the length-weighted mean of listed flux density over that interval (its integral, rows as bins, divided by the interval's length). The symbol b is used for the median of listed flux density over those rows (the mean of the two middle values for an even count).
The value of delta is 0.00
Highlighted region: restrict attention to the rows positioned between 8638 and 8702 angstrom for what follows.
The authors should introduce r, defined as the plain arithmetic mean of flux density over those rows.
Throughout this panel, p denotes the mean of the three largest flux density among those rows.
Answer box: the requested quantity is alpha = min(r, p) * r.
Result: 6.2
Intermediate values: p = 3.34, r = 2.50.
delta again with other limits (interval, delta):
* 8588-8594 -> -0.02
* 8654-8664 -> 0.03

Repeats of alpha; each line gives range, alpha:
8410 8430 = 12.6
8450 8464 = 15.6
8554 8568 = 5.5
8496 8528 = 6.1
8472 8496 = 6.4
